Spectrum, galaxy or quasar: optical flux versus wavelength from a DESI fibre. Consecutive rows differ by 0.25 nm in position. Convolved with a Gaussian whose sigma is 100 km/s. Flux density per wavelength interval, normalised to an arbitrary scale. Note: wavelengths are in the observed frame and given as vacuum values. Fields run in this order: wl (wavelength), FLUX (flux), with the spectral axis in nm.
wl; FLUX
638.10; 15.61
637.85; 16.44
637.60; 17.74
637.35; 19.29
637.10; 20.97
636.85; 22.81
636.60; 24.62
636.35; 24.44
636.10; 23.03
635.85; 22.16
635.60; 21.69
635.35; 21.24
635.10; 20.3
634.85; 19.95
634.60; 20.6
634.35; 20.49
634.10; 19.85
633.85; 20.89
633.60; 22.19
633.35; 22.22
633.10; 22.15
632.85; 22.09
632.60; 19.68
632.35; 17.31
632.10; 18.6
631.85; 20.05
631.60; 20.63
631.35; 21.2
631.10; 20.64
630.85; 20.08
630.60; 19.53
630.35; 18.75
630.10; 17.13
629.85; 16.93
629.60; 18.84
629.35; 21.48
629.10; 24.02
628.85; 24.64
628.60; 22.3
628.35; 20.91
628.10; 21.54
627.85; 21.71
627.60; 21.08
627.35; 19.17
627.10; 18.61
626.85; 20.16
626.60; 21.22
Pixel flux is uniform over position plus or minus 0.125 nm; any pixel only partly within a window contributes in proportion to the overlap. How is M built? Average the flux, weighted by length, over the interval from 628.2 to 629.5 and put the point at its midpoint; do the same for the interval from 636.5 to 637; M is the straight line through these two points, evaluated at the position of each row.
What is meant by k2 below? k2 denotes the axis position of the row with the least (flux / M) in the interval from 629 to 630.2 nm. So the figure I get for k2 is 629.85 nm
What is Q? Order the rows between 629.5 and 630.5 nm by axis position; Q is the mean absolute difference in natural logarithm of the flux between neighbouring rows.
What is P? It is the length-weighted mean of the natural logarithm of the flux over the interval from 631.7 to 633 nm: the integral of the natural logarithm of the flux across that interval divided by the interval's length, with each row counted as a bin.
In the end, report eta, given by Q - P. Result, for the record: -2.90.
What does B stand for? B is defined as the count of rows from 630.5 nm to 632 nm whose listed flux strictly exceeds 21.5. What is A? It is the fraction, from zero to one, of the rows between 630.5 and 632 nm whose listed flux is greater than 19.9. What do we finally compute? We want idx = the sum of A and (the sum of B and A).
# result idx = 1.7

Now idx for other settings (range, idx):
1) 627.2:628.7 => 4.7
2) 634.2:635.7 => 3.0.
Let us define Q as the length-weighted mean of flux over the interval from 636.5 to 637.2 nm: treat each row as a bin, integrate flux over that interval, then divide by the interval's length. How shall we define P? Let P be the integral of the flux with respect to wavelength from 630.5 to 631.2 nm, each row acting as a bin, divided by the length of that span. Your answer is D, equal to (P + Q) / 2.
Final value 21.4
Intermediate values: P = 20.1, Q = 22.8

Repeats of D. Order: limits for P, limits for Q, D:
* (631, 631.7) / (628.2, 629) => 21.7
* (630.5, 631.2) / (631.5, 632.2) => 19.9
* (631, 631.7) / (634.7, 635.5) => 20.7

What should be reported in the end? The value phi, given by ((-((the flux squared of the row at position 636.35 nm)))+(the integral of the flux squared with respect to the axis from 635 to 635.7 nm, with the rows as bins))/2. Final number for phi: -143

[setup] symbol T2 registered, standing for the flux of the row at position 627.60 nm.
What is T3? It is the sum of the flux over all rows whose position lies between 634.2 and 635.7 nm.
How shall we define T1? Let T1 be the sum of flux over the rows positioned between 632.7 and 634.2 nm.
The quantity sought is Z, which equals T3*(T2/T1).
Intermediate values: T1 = 129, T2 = 21.08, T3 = 124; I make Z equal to 20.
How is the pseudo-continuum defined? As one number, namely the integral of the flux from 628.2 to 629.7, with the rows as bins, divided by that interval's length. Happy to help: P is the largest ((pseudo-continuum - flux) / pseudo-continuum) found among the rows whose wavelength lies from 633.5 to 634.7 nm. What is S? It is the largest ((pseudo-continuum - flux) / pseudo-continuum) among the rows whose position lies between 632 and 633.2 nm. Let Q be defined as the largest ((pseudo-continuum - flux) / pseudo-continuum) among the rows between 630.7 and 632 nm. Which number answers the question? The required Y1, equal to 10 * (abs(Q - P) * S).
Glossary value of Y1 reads 0.020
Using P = 0.101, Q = 0.092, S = 0.22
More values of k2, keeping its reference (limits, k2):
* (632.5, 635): 632.60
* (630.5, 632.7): 632.35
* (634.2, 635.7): 634.85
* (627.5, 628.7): 628.35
